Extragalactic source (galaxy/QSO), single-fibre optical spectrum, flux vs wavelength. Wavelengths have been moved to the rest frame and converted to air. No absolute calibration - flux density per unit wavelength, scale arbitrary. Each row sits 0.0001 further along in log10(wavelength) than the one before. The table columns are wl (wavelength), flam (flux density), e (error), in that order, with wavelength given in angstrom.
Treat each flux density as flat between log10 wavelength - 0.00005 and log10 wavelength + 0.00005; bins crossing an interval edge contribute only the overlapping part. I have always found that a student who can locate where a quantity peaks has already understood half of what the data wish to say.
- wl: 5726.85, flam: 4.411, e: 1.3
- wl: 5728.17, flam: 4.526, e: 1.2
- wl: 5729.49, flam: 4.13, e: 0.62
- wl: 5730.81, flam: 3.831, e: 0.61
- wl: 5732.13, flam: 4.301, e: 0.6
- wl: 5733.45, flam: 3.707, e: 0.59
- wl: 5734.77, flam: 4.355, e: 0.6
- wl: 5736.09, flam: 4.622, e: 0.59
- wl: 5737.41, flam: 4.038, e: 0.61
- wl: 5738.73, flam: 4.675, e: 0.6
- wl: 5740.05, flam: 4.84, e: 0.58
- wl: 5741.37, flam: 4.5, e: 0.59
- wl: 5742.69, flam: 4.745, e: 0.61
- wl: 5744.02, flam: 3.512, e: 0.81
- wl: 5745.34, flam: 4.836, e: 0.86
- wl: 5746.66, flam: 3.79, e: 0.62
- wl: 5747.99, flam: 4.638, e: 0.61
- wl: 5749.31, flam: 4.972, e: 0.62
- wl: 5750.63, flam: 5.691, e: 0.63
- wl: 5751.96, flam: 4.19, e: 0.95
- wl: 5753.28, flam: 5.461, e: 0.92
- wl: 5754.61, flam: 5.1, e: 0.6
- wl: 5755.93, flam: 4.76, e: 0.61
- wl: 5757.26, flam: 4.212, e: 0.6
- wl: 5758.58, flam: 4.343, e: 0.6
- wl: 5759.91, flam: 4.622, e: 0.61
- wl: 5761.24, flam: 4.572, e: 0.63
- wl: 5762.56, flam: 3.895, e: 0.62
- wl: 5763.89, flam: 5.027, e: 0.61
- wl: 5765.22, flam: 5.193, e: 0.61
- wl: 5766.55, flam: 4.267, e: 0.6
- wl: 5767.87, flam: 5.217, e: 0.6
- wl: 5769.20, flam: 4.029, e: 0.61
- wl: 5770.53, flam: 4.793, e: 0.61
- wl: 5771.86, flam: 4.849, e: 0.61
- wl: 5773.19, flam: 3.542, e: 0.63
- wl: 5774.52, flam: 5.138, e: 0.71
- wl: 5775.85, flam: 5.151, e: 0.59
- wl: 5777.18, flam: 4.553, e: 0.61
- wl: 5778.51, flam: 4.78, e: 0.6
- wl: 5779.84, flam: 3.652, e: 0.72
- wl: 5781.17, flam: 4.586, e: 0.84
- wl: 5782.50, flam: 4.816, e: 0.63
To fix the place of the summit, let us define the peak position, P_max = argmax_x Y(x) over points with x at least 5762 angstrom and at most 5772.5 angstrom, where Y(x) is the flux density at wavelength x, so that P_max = 5767.87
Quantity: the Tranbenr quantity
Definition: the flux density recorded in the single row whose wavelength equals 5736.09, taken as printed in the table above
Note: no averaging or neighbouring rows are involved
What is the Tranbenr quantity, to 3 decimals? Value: 4.622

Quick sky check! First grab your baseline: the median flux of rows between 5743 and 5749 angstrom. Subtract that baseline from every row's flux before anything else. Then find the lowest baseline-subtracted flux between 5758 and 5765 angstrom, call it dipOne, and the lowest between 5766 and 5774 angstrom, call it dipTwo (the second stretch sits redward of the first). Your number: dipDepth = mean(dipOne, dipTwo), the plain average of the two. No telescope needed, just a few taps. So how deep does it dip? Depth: -0.50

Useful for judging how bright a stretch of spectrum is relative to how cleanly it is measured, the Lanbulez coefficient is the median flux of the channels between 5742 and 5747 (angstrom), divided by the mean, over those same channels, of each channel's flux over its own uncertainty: 0.716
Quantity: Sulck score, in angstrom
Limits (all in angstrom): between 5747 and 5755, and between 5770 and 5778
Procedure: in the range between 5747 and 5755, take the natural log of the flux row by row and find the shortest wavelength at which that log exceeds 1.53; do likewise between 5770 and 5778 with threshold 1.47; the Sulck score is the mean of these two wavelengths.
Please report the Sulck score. 5759.3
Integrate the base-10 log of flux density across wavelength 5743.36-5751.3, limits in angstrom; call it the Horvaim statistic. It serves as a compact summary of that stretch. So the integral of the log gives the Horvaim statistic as 5.20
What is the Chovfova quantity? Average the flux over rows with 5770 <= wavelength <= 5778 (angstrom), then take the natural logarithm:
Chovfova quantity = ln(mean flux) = 1.54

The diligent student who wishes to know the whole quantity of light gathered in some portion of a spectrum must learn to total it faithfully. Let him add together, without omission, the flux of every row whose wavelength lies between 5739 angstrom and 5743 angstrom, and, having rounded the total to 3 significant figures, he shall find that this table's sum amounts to 14.1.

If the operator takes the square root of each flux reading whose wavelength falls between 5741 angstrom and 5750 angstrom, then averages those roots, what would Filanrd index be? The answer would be 2.10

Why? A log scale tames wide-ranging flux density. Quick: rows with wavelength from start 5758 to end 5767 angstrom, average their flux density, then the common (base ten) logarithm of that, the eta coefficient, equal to 0.659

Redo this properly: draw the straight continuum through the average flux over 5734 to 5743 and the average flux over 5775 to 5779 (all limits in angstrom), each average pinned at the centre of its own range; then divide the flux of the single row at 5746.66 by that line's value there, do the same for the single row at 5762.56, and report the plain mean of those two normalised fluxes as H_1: 0.82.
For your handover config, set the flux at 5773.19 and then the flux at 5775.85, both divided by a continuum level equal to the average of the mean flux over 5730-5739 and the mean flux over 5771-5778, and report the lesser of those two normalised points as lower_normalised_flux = 0.80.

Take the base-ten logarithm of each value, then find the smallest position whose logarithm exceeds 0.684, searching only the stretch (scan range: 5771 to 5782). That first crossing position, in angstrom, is 5771.86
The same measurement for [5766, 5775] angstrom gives 5767.87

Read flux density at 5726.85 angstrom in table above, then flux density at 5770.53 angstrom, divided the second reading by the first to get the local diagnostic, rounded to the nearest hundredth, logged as 1.09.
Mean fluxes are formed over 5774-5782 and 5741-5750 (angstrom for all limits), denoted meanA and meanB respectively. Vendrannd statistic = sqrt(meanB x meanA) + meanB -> 9.0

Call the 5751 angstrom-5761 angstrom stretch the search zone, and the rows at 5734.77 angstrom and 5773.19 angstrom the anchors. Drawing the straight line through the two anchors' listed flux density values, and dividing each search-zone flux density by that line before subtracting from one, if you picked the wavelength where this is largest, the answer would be 5751.96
